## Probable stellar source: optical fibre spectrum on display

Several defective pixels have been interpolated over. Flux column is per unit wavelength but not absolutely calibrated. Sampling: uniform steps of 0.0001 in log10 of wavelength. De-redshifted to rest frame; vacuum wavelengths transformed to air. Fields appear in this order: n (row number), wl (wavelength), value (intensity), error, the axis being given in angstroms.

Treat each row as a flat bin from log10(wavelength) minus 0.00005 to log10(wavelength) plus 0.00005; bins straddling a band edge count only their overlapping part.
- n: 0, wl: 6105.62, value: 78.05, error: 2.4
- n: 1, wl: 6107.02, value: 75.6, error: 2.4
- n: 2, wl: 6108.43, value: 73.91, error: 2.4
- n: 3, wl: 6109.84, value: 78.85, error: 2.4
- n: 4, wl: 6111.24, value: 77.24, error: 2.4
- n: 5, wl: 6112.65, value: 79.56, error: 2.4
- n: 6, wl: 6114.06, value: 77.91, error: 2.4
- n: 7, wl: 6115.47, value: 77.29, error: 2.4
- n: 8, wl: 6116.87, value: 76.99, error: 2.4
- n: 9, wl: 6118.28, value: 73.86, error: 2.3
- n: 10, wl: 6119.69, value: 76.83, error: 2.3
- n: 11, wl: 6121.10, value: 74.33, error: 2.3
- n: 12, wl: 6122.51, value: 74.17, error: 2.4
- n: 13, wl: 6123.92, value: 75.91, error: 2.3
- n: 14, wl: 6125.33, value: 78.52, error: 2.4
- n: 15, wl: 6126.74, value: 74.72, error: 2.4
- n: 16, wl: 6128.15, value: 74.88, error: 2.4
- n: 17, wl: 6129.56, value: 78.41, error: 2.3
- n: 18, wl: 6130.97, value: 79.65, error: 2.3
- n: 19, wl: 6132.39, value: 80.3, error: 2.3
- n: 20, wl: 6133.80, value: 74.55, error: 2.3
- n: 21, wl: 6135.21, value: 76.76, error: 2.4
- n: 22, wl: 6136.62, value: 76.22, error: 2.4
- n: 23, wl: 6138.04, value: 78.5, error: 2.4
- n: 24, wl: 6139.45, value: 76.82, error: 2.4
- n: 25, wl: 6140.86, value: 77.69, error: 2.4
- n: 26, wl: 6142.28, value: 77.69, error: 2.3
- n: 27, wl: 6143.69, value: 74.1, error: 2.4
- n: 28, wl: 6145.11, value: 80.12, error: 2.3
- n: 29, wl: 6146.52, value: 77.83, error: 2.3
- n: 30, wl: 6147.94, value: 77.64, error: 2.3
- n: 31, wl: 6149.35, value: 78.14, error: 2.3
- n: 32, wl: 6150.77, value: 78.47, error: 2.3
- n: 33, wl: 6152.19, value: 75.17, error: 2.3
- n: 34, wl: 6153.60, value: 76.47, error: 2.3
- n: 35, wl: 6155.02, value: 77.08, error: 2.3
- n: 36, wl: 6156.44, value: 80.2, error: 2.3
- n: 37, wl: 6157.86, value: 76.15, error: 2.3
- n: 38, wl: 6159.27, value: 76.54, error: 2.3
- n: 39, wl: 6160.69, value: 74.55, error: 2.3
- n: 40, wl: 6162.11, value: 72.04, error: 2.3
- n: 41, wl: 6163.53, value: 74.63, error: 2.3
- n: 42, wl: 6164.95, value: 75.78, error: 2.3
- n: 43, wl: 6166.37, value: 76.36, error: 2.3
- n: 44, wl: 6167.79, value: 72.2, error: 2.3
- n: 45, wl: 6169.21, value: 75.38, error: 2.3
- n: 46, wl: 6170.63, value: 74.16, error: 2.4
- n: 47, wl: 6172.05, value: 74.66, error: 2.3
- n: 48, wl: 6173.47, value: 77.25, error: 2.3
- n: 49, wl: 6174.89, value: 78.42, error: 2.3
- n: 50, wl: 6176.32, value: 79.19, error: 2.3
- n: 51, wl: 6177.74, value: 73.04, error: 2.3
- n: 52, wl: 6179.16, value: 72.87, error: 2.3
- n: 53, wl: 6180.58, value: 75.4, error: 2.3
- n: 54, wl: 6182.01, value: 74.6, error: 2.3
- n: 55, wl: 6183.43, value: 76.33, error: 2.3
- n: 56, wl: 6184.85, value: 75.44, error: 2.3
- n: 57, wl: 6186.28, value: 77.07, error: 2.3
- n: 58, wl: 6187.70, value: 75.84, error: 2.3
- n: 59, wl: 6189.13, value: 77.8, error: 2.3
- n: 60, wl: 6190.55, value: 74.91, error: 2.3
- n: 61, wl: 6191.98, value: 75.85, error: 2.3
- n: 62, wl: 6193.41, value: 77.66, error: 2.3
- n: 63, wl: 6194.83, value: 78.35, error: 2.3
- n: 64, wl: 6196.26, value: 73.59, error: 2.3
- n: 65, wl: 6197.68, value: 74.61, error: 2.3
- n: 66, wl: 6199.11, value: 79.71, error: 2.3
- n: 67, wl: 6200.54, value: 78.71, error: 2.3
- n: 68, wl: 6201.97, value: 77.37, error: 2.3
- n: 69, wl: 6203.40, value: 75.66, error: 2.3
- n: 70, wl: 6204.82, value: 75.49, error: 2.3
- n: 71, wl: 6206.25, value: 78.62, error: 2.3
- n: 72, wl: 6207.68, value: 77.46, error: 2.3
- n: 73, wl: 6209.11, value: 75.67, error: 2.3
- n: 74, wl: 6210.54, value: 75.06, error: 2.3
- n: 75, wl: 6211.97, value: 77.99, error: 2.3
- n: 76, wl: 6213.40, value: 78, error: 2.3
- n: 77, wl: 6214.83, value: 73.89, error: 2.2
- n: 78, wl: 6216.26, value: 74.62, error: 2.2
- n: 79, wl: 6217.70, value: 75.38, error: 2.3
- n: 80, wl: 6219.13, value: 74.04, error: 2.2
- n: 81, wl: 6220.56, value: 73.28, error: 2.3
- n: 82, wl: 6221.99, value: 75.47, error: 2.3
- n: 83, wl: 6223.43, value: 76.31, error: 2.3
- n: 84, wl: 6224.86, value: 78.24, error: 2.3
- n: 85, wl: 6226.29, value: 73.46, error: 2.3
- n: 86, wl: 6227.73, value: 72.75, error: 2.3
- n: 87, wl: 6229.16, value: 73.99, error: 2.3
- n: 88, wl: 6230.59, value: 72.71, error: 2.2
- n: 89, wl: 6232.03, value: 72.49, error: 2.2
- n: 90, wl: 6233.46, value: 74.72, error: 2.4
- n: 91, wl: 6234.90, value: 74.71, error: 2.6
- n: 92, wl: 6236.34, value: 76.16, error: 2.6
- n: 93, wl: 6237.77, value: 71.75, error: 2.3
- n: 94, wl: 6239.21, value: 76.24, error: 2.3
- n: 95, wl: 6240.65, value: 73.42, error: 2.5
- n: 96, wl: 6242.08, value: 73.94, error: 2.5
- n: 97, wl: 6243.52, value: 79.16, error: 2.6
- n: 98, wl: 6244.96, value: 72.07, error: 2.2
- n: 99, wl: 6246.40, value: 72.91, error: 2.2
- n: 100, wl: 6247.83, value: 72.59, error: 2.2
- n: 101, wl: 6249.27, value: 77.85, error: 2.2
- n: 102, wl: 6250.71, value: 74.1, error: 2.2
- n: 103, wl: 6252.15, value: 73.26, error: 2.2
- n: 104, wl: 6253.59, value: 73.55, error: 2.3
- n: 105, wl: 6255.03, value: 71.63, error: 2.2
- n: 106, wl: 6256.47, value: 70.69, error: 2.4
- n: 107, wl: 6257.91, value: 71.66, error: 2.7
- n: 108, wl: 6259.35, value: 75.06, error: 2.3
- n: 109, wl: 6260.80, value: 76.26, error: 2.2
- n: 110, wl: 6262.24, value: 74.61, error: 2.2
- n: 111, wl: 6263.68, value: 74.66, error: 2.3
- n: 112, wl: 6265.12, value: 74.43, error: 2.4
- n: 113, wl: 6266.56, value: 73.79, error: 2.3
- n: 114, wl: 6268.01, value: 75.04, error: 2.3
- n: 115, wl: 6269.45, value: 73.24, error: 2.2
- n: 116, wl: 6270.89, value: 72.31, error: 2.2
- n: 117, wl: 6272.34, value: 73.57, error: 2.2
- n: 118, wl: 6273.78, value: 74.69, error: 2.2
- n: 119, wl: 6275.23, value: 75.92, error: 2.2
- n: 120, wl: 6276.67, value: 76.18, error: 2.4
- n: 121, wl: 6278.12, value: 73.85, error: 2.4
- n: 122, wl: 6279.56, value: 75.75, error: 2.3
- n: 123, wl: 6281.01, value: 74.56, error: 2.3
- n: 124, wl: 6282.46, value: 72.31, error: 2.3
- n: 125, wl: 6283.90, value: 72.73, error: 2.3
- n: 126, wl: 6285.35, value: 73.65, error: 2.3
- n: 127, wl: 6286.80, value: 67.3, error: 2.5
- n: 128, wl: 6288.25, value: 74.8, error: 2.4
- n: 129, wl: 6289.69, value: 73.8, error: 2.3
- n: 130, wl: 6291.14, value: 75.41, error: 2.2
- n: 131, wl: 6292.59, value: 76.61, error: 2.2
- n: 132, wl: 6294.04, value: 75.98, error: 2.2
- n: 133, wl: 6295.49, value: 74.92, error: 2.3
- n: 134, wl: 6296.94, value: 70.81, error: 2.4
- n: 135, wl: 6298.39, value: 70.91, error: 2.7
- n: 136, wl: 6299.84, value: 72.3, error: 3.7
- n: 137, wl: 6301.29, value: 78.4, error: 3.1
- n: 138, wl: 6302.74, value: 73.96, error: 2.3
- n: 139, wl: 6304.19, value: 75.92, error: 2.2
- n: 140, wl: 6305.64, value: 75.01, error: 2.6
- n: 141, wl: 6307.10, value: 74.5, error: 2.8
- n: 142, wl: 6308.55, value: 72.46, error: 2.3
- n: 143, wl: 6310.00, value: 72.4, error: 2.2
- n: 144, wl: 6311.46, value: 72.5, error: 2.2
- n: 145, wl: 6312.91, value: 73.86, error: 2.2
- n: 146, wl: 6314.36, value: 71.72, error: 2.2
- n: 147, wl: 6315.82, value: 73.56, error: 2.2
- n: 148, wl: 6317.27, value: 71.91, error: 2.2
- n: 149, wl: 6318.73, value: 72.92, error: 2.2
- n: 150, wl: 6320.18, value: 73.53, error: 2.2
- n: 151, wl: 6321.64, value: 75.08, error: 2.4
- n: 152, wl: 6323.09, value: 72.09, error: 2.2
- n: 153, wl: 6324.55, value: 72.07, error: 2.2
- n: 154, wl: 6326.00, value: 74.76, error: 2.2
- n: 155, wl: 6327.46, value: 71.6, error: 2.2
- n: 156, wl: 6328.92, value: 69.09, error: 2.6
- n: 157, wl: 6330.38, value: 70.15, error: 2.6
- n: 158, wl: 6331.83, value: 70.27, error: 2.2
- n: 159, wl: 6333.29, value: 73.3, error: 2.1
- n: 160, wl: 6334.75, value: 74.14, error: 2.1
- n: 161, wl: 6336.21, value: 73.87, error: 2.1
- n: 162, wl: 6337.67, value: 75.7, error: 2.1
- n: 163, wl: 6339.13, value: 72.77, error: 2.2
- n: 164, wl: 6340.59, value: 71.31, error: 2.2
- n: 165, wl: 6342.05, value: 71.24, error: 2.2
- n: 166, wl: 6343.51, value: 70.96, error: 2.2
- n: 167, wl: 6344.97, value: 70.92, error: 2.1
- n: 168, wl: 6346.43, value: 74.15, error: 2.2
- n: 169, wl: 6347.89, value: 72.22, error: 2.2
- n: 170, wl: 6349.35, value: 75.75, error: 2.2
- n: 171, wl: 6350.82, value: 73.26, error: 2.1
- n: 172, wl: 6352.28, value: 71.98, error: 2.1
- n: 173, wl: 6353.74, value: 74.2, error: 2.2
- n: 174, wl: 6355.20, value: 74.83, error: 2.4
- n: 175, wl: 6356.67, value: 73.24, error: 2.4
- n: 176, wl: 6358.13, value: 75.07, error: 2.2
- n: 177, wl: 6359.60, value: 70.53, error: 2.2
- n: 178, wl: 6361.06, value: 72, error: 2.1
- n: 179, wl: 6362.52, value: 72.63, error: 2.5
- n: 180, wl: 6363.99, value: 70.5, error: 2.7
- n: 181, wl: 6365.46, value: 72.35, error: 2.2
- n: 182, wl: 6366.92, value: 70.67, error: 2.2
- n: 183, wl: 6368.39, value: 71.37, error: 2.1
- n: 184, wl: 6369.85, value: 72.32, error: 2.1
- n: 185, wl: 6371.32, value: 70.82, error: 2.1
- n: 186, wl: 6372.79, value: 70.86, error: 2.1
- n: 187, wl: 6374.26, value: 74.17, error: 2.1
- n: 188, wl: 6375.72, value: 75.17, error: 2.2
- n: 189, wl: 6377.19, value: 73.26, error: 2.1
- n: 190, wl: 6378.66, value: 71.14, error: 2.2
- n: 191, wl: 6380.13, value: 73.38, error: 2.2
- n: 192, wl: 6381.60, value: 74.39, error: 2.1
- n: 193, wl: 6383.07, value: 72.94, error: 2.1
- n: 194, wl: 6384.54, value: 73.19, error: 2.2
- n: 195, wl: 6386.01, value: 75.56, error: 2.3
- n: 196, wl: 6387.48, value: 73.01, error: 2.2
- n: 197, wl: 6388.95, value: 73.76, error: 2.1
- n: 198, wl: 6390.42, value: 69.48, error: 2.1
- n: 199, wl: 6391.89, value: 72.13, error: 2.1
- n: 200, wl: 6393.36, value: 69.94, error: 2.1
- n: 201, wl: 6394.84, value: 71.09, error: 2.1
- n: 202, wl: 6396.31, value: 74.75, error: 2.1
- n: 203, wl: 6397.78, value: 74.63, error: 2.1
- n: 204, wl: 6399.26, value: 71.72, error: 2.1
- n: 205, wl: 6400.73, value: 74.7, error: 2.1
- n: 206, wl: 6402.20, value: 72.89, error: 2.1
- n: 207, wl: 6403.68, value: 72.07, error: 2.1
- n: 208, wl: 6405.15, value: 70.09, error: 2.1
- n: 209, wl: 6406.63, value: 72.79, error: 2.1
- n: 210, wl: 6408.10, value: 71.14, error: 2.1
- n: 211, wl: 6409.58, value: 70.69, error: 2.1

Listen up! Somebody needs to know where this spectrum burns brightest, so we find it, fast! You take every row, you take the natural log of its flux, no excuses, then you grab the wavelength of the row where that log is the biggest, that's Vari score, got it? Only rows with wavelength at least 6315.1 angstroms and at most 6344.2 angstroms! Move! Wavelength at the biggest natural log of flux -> 6337.67 angstroms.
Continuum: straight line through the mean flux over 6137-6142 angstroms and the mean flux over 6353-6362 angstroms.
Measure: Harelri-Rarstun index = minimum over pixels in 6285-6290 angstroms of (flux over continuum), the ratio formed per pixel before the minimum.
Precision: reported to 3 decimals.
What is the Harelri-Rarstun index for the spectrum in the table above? 0.901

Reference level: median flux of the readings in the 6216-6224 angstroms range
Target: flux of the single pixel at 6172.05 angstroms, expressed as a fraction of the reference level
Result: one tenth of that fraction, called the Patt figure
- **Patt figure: 0.0995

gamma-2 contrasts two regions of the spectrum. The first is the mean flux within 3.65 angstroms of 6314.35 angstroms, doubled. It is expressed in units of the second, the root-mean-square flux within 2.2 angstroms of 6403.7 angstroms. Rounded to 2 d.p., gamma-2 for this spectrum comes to 2.03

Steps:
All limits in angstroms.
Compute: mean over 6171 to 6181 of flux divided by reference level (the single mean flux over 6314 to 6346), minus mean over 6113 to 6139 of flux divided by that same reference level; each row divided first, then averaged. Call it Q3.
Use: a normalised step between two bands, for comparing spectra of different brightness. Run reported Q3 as -0.01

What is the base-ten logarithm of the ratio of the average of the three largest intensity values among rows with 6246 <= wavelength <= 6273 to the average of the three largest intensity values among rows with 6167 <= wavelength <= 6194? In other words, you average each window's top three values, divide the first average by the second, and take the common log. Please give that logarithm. -0.012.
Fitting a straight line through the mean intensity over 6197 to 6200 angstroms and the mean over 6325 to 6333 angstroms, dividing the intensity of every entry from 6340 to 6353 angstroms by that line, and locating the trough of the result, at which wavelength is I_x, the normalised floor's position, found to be 6343.51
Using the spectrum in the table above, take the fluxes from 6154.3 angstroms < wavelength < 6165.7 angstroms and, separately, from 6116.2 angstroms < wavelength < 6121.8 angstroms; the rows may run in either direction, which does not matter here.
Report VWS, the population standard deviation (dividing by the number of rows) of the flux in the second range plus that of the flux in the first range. 3.6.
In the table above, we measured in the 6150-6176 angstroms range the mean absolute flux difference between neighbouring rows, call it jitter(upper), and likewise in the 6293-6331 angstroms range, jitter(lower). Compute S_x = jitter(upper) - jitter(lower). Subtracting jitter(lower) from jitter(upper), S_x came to 0.2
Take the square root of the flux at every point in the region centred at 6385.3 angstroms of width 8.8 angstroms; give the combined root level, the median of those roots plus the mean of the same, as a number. 17.2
